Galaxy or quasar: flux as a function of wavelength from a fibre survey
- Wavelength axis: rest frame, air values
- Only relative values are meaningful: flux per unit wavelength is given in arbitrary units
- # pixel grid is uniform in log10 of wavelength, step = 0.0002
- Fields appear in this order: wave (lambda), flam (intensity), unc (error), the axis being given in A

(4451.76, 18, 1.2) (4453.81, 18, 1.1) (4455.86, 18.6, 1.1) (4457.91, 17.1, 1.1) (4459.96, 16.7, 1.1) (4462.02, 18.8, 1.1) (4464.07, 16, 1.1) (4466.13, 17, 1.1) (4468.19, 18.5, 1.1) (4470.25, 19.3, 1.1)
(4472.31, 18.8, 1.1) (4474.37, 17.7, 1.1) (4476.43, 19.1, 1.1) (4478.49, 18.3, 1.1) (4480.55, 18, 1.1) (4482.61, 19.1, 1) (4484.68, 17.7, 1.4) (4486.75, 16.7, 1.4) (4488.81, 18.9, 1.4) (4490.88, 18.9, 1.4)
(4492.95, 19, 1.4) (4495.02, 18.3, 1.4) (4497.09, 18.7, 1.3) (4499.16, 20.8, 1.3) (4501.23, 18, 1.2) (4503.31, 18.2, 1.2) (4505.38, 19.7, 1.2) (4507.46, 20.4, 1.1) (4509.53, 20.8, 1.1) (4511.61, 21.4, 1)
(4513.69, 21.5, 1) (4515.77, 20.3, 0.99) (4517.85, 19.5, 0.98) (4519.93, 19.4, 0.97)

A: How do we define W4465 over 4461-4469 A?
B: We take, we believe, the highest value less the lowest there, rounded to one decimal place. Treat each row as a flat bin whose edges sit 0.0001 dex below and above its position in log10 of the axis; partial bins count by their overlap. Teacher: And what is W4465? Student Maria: 2.8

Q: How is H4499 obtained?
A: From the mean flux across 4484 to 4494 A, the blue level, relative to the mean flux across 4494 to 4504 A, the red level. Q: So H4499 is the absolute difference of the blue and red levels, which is 0.56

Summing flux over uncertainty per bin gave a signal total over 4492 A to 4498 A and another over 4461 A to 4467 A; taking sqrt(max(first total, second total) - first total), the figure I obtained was 2.5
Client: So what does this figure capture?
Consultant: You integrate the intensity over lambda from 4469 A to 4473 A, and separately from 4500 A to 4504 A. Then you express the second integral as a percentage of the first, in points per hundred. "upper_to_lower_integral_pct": 96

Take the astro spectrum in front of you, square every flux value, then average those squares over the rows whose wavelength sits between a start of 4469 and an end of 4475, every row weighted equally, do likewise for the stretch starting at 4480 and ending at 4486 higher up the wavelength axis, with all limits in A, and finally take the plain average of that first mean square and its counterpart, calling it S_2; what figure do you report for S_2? 340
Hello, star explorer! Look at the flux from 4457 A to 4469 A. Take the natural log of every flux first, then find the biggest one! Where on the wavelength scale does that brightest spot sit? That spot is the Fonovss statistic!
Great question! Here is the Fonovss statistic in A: 4462.02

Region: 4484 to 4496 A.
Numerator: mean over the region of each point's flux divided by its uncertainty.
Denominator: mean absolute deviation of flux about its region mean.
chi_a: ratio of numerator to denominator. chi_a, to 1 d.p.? 18.6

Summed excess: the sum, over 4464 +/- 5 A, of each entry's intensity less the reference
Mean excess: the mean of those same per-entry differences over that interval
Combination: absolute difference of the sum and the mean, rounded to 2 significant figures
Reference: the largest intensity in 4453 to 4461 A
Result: 4.8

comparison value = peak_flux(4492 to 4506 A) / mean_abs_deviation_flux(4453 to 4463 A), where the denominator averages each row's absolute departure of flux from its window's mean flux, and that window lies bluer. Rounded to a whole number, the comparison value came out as 28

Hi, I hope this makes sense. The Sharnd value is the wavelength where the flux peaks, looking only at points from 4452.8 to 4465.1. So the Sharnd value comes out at 4462.02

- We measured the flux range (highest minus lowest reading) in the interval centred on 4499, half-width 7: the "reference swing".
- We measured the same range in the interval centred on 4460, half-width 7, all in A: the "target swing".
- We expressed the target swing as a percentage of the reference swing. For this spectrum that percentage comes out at 100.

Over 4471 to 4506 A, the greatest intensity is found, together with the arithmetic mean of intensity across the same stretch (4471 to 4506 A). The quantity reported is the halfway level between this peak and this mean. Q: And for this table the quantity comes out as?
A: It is 19.7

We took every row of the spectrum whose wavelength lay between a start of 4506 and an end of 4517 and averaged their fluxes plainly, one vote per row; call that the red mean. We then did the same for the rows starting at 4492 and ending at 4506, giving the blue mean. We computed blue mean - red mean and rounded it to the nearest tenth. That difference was -1.9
